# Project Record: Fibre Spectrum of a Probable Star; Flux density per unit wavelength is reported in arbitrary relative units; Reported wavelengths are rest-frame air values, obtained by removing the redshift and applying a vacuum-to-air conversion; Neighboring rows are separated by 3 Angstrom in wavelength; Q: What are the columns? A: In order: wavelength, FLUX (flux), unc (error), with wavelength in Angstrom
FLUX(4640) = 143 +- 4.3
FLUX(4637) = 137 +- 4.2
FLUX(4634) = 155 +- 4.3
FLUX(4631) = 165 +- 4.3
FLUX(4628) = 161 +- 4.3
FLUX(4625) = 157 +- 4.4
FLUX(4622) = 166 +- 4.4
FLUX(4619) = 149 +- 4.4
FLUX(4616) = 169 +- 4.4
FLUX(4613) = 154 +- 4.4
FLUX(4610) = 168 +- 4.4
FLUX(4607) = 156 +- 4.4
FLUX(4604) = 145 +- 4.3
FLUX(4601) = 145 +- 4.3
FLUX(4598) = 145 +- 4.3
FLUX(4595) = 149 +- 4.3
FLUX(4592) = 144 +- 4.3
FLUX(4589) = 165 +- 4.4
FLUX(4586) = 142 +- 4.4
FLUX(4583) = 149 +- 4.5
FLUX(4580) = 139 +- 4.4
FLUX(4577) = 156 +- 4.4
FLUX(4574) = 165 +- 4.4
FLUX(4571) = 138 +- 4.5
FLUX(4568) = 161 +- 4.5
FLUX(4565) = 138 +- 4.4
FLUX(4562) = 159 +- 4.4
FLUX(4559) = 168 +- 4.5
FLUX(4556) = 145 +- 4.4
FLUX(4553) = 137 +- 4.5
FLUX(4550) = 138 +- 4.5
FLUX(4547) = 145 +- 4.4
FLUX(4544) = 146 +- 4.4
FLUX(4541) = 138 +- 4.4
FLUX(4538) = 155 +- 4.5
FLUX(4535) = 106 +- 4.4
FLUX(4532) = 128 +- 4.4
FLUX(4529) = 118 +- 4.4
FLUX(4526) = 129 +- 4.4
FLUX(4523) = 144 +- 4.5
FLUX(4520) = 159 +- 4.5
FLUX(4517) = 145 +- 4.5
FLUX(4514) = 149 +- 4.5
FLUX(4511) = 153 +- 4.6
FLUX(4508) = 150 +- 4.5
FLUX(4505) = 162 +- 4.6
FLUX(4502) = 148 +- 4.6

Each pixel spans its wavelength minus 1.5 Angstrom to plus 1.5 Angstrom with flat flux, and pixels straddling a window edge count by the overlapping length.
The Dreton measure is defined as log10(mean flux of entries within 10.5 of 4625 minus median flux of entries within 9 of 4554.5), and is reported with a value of 1.18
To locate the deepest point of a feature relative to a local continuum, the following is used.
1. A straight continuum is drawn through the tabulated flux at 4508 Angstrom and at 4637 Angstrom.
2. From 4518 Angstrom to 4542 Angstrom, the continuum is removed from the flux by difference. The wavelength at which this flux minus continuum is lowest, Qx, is 4535 Angstrom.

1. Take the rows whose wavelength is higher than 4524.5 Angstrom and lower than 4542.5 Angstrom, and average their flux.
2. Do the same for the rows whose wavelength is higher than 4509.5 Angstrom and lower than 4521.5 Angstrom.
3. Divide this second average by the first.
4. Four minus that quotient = 2.83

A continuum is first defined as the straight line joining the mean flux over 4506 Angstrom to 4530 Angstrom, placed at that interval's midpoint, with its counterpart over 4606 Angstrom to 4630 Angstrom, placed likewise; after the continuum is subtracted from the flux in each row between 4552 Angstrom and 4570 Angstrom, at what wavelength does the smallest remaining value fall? 4565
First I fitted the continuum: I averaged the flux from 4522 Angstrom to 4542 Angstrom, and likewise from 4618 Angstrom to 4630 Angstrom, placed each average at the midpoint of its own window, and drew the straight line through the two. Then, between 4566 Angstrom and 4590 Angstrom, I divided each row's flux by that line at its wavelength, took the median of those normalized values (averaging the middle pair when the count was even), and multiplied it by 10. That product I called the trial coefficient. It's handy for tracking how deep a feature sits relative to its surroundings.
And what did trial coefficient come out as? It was 10.49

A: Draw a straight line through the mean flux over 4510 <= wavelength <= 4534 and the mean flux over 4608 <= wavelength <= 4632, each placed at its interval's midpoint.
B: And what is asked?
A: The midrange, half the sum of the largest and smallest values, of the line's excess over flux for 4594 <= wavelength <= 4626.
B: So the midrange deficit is 2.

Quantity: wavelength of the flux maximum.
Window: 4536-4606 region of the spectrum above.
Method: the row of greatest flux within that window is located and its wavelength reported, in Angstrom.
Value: 4559 Angstrom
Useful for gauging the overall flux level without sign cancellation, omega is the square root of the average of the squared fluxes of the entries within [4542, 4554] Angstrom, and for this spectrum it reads 142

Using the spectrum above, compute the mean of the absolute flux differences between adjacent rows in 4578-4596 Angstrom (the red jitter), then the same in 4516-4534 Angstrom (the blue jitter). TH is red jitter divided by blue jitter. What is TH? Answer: 1.0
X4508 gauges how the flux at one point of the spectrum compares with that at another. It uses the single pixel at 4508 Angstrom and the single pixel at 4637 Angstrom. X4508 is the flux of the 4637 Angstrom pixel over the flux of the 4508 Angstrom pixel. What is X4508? 0.91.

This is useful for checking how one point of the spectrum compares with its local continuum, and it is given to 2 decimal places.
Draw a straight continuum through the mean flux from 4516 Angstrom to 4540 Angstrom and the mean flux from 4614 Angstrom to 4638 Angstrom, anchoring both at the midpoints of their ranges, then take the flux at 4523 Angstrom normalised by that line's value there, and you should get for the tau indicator 1.07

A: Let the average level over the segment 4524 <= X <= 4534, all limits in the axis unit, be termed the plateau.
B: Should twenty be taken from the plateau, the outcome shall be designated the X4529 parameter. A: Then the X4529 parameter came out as 105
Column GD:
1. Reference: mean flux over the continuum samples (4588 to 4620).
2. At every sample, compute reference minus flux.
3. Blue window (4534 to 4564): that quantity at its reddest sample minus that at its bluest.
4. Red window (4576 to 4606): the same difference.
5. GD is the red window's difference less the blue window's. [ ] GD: 64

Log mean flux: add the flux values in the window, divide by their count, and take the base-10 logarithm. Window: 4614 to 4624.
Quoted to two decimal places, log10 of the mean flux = 2.21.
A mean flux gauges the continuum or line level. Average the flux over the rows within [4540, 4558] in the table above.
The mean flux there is 142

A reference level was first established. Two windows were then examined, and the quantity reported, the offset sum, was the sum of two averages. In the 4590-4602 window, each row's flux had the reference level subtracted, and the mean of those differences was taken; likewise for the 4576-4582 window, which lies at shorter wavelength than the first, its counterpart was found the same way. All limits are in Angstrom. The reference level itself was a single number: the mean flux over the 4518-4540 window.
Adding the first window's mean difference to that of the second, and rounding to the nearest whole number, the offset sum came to 25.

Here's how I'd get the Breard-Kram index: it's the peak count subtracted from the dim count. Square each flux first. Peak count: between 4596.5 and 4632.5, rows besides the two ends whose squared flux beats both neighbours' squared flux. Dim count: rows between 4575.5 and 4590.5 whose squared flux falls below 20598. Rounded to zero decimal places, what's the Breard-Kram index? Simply -1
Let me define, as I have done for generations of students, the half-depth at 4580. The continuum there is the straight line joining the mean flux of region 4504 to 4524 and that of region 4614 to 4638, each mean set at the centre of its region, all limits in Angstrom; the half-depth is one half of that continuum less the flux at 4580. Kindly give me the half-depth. 8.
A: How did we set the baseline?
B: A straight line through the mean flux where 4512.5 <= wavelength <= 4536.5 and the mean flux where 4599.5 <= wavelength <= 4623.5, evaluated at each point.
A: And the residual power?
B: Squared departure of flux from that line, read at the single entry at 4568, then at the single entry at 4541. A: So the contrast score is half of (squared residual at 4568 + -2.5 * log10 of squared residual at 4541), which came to 118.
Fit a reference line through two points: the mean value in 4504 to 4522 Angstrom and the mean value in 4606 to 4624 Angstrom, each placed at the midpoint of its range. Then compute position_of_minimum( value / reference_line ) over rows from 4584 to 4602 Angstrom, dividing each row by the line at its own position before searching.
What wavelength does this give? 4586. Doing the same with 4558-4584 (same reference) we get 4571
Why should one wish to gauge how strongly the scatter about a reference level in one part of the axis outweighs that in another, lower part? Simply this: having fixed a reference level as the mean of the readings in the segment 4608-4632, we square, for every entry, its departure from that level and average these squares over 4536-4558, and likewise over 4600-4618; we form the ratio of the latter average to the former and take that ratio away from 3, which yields 2.7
